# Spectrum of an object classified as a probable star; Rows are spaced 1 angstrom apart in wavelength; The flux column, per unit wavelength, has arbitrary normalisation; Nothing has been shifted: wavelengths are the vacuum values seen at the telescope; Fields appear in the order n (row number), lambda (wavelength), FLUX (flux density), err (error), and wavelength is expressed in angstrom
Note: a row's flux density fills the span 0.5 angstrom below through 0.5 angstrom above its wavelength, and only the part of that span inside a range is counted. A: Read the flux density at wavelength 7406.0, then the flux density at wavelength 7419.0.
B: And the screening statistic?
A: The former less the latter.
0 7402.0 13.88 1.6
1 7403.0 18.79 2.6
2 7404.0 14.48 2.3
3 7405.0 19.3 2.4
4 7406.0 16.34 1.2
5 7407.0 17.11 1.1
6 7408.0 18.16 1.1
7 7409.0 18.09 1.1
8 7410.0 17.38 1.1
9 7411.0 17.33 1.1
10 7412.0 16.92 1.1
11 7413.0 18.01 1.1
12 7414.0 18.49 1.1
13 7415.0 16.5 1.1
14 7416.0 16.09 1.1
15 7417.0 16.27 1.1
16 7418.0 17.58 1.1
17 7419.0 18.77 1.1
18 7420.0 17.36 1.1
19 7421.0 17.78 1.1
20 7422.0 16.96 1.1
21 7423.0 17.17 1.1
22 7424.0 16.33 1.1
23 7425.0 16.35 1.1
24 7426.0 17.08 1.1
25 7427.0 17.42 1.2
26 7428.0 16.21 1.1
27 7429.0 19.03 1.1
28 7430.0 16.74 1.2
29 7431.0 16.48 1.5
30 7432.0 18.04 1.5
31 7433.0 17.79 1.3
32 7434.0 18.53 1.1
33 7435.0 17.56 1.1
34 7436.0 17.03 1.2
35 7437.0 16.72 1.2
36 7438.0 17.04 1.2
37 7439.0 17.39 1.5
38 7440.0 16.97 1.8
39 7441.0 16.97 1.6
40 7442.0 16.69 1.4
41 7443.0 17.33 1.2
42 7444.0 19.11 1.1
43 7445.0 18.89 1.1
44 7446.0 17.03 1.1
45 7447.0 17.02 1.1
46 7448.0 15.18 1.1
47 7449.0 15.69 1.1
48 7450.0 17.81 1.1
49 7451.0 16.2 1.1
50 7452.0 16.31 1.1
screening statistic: -2.4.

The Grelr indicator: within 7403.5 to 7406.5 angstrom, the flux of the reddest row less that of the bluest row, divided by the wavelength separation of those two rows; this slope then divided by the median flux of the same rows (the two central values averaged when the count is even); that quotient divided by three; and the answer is 0.019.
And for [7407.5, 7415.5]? -0.004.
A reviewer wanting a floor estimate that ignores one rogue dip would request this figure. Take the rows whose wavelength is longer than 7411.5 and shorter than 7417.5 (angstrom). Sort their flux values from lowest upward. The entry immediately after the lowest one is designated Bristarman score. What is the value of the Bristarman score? 16.27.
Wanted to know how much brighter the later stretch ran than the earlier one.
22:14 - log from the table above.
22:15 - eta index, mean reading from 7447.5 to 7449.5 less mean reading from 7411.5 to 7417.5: -1.6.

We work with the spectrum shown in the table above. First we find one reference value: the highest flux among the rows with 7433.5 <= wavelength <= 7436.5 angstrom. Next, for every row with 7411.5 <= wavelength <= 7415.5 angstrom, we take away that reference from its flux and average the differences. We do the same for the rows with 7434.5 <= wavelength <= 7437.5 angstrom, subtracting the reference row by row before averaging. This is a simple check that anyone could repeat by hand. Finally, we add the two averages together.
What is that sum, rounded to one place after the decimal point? -2.5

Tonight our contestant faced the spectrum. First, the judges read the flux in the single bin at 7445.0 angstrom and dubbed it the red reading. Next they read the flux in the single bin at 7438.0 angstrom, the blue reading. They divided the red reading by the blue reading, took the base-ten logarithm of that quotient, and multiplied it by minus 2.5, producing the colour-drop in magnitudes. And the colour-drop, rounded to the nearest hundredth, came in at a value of -0.11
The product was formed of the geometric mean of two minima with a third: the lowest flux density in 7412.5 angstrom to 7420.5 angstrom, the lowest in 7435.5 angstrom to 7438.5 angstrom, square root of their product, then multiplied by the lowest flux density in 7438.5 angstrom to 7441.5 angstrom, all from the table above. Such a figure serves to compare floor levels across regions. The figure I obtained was 278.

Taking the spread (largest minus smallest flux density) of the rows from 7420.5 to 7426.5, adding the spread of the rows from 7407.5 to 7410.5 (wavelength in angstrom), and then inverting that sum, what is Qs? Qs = 0.45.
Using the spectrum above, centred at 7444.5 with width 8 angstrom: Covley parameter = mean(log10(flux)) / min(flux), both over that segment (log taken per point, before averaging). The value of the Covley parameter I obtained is 0.081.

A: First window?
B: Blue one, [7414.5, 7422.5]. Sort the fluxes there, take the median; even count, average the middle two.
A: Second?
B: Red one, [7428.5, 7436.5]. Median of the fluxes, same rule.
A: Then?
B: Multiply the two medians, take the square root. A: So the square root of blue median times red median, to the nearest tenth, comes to 17.4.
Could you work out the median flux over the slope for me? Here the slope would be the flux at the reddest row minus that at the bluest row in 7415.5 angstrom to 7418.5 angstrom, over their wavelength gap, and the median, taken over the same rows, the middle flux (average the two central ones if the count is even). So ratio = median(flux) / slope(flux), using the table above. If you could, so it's 22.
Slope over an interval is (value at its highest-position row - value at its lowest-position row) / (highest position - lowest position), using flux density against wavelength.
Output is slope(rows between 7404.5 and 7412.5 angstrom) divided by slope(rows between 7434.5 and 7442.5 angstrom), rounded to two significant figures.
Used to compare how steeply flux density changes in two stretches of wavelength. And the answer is 2.7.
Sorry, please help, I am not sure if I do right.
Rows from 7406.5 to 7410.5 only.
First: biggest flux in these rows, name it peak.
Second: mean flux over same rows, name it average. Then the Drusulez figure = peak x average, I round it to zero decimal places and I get 321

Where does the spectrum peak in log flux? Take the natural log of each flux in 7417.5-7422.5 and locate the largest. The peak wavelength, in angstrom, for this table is 7419.0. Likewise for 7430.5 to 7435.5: 7434.0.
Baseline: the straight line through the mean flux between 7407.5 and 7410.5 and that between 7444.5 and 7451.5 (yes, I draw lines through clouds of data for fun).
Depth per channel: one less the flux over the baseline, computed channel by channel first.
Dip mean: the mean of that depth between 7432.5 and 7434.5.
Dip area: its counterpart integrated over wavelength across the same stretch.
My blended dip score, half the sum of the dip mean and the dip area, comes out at -0.082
